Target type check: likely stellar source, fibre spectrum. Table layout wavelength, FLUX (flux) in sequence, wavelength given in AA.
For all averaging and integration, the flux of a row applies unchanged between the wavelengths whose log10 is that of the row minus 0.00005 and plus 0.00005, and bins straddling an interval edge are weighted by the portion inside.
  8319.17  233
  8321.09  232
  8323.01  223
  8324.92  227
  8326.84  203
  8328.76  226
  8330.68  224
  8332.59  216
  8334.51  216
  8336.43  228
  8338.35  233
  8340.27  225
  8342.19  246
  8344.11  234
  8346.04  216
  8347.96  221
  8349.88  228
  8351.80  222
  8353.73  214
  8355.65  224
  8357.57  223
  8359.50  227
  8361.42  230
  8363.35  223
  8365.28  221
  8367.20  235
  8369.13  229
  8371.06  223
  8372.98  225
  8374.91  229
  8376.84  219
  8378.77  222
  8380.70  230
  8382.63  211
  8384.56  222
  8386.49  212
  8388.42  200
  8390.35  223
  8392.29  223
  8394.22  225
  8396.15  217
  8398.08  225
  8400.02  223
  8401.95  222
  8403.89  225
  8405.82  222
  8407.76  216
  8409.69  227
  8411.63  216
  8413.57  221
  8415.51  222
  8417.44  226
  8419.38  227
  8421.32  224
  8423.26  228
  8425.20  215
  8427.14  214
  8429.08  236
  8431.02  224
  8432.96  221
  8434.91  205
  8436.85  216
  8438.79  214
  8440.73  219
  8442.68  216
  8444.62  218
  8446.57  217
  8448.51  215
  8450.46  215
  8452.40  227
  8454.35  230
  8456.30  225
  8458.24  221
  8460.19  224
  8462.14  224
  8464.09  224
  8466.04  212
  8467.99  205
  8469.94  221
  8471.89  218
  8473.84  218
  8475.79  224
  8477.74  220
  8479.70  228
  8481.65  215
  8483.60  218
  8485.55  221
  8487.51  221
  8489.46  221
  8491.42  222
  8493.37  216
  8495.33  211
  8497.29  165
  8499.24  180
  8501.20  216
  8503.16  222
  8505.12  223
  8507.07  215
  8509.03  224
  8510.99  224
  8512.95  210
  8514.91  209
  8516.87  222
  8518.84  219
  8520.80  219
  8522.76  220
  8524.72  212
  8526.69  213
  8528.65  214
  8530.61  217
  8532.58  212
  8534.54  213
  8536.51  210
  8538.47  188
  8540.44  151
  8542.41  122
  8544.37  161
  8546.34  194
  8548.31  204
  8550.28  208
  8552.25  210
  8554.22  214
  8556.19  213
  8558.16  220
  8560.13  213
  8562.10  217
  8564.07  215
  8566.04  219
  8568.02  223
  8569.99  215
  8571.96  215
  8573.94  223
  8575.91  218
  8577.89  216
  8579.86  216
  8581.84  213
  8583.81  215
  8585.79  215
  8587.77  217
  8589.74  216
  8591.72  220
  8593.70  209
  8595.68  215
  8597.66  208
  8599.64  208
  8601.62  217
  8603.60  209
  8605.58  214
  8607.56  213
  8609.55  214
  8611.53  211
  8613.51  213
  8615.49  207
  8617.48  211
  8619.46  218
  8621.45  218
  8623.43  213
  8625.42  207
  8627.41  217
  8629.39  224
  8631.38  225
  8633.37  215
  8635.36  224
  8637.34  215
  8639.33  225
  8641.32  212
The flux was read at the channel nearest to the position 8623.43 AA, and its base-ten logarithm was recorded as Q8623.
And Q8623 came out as 2.33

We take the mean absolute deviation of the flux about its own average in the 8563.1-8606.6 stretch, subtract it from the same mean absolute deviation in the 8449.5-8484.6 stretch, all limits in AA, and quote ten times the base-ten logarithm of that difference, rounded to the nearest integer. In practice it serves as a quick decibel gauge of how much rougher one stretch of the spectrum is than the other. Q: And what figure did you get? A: 3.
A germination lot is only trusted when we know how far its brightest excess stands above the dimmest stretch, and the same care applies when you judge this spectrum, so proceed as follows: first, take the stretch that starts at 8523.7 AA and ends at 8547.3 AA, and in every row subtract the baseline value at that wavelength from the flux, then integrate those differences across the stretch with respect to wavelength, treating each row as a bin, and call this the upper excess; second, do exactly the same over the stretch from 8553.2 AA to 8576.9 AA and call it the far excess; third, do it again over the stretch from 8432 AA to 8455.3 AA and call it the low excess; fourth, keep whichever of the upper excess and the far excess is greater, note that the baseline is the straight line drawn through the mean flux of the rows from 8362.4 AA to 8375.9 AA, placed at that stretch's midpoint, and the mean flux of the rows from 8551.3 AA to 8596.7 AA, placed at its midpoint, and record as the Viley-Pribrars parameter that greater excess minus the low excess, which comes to 129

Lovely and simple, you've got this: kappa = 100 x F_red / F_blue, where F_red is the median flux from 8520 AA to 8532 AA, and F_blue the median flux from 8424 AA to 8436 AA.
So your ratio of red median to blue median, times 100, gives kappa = 98.9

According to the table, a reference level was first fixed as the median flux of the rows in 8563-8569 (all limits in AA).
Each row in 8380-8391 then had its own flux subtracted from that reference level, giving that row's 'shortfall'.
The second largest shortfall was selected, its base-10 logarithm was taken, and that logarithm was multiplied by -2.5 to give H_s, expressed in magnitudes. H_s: -2.26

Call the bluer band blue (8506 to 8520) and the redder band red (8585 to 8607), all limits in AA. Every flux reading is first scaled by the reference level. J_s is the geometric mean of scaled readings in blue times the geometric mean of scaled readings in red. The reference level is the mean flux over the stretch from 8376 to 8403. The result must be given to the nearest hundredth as 0.96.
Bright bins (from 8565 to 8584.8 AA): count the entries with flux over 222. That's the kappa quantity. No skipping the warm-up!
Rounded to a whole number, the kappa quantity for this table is 2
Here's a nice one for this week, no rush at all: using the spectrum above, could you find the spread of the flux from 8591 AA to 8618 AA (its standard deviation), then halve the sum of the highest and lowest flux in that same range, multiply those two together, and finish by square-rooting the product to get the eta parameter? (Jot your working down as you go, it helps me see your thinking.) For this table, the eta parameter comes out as 28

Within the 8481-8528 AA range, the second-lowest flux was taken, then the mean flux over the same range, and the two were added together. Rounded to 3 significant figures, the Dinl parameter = 394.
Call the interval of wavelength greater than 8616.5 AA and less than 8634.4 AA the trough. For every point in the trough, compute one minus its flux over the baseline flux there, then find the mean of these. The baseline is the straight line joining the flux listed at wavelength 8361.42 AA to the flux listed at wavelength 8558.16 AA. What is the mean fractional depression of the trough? 0.001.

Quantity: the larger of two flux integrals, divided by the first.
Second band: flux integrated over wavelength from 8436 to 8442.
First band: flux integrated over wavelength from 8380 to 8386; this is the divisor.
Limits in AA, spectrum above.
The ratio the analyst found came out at 1.00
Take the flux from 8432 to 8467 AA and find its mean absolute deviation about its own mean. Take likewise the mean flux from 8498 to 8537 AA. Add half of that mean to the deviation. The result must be 112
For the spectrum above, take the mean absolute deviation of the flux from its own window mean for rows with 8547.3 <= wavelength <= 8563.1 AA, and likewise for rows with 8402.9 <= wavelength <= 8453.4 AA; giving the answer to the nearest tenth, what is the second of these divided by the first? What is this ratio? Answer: 1.4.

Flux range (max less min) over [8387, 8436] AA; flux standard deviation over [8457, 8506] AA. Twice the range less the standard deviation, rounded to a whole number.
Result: 58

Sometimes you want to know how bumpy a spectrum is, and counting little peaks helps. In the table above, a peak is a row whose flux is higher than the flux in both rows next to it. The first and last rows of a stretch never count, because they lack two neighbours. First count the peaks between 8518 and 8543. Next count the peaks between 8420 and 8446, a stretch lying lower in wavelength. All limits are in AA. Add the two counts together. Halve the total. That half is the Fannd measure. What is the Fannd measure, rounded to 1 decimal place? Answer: 3.5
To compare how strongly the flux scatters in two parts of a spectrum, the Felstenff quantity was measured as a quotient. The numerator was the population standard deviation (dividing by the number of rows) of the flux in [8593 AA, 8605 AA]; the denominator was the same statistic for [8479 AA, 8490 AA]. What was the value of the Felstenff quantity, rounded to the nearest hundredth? 0.91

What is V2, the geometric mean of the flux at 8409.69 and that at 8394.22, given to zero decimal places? 226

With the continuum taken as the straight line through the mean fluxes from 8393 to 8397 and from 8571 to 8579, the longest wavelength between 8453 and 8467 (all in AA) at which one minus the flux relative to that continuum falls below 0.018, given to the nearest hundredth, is 8464.09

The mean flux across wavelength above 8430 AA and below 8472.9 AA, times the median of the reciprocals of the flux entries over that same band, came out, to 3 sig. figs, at 1.00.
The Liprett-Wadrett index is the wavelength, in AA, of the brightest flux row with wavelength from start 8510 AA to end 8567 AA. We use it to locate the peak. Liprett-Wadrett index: 8510.99 AA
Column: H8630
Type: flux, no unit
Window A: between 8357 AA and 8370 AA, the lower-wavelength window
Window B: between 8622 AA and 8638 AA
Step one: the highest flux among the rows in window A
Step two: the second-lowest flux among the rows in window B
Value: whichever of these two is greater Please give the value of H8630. 235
